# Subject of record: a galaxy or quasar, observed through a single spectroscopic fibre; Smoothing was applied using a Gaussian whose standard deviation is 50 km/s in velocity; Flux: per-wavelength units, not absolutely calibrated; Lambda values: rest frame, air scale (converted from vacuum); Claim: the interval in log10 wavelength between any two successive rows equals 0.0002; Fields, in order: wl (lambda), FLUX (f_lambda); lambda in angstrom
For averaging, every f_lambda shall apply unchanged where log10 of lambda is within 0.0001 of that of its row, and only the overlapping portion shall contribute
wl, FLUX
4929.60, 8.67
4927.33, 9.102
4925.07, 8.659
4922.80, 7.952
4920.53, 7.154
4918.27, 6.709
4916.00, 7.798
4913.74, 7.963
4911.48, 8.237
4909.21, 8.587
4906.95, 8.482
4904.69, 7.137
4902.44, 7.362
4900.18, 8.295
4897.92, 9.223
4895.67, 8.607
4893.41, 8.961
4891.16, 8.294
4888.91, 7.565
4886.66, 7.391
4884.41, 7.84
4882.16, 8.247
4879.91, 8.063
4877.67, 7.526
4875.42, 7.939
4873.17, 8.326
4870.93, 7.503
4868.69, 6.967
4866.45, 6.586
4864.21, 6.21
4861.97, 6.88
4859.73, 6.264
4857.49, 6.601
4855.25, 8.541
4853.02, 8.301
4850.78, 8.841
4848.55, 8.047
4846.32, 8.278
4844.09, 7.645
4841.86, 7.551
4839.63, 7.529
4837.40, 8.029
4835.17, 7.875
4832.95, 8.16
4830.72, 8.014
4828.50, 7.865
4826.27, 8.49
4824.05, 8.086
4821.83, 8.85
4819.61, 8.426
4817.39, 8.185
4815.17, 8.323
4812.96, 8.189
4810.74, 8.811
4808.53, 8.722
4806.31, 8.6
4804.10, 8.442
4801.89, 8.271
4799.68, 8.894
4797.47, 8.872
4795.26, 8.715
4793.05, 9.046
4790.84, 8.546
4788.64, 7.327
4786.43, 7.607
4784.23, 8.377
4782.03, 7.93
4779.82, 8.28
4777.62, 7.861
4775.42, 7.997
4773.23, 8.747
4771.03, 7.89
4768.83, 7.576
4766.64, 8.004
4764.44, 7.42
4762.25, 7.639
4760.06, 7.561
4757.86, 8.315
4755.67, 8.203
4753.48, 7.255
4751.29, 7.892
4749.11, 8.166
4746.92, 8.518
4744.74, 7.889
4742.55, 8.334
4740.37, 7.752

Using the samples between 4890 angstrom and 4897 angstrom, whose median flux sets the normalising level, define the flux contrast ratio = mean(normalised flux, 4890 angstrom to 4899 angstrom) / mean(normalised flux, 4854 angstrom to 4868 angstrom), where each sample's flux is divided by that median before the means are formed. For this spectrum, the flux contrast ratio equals 1.28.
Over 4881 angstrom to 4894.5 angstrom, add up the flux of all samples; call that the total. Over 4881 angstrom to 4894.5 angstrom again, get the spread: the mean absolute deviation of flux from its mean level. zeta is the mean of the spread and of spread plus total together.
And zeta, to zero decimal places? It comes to 25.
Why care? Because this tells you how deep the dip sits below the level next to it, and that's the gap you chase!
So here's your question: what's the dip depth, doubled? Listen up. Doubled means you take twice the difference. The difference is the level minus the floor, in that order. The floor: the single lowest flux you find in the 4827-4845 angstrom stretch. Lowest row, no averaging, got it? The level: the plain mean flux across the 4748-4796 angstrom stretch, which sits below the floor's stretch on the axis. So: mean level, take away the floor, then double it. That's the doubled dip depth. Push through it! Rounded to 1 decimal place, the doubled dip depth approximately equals 1.0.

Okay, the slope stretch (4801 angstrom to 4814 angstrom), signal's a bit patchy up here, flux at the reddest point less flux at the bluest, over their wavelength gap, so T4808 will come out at -0.01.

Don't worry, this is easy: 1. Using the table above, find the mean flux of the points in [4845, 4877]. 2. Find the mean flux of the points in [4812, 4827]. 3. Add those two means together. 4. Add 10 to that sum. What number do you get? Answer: 25.9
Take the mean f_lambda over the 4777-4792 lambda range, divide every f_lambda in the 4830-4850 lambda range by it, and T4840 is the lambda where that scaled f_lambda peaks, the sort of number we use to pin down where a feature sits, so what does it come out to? 4846.32 angstrom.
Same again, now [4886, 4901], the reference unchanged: 4897.92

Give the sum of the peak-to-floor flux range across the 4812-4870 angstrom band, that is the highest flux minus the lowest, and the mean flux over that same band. 10.4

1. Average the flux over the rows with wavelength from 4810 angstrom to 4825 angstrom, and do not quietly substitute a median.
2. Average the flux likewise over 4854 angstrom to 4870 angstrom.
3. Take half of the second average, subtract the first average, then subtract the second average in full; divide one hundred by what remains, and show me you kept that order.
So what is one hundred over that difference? -8.44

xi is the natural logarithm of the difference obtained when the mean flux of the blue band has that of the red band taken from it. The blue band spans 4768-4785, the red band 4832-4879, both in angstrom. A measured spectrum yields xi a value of -0.7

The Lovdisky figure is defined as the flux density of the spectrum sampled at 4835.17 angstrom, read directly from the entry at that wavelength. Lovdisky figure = 7.875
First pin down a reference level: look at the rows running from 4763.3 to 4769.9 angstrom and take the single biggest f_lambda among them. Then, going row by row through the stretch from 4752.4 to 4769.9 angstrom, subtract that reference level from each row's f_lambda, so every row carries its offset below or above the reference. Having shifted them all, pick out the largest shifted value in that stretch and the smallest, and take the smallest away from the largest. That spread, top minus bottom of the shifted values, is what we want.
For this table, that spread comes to 1.1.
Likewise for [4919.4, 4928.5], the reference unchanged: 1.9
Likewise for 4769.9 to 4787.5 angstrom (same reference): 1.1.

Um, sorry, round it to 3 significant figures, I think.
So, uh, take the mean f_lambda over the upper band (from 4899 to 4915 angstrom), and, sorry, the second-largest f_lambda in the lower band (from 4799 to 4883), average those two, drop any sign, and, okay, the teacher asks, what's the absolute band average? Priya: 8.43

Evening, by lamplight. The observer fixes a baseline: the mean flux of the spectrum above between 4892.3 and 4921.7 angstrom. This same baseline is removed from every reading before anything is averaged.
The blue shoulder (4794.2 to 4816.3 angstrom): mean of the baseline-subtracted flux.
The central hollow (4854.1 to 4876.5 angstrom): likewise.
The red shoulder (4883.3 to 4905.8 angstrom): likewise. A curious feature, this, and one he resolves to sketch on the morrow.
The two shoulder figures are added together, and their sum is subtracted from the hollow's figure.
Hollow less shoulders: -1.4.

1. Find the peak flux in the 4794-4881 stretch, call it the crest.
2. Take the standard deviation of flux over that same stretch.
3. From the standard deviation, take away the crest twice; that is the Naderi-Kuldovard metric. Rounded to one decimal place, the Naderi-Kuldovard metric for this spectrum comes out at -17.1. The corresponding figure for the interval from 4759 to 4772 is -15.8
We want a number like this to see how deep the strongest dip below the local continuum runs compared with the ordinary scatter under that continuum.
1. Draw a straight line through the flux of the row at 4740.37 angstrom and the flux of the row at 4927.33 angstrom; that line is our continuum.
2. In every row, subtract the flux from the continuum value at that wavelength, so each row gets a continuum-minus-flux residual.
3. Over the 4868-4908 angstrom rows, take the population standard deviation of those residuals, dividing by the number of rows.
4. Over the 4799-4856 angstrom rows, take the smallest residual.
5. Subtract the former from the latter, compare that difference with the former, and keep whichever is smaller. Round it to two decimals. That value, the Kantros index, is -1.30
